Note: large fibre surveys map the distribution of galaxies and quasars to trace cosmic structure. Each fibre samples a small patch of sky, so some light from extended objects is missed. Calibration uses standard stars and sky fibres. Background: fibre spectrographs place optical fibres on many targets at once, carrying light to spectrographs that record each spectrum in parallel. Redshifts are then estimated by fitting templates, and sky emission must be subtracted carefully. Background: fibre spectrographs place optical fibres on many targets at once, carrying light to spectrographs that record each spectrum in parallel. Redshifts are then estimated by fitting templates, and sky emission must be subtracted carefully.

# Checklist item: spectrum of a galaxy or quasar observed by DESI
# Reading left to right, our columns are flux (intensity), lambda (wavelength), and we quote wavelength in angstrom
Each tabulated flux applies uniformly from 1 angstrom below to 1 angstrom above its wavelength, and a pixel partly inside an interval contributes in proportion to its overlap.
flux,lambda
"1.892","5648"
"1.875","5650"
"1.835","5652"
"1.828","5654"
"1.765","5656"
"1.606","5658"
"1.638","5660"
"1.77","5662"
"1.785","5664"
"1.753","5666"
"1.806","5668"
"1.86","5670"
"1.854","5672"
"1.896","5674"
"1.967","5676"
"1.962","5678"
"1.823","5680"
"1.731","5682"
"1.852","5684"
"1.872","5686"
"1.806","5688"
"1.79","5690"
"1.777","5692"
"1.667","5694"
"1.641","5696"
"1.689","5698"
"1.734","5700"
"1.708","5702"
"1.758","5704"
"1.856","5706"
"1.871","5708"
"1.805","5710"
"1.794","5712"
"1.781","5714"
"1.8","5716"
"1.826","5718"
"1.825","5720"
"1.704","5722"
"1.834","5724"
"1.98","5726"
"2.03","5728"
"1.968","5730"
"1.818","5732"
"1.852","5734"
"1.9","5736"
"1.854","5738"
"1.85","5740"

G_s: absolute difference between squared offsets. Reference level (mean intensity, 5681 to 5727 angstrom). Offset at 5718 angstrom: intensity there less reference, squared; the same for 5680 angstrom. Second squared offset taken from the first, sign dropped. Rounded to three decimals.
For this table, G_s 0.000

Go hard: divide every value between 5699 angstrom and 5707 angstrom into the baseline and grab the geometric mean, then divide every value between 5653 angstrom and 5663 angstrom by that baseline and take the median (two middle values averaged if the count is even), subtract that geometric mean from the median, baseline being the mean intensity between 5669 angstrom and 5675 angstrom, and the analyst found -0.117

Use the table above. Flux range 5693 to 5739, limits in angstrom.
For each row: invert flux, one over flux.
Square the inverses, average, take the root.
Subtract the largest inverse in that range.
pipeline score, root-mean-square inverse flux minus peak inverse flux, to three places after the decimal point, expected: -0.055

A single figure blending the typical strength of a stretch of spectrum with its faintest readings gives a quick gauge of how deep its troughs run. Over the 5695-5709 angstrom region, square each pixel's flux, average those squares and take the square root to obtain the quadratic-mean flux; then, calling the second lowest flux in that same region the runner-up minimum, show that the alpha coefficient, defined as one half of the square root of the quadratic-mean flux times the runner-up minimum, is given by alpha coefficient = 0.86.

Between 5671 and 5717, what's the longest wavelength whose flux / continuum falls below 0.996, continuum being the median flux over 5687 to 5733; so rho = 5714 angstrom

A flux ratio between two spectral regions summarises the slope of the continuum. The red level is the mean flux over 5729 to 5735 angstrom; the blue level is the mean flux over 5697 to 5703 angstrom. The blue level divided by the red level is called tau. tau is 0.91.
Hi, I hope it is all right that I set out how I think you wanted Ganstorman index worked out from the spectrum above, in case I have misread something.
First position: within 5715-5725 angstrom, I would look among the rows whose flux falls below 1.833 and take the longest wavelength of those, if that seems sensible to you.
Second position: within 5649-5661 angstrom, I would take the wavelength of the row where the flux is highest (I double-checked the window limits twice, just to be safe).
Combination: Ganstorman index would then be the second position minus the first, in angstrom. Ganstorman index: -72 angstrom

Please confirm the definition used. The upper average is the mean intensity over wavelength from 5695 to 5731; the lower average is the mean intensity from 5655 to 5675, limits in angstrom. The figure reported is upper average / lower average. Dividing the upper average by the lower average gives 1.02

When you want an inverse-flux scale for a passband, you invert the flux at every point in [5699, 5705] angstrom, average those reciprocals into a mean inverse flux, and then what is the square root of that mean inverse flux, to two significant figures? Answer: 0.76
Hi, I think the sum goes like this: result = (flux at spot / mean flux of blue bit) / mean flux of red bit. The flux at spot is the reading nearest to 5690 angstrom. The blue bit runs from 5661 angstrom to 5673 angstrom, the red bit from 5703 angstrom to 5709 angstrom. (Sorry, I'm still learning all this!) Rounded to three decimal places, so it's 0.543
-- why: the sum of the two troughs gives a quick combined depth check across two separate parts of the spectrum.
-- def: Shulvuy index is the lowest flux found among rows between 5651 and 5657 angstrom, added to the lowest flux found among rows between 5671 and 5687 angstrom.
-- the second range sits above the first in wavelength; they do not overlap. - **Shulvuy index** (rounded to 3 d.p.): 3.496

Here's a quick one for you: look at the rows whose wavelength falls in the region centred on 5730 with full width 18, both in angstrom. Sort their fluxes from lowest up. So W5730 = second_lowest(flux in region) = 1.818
